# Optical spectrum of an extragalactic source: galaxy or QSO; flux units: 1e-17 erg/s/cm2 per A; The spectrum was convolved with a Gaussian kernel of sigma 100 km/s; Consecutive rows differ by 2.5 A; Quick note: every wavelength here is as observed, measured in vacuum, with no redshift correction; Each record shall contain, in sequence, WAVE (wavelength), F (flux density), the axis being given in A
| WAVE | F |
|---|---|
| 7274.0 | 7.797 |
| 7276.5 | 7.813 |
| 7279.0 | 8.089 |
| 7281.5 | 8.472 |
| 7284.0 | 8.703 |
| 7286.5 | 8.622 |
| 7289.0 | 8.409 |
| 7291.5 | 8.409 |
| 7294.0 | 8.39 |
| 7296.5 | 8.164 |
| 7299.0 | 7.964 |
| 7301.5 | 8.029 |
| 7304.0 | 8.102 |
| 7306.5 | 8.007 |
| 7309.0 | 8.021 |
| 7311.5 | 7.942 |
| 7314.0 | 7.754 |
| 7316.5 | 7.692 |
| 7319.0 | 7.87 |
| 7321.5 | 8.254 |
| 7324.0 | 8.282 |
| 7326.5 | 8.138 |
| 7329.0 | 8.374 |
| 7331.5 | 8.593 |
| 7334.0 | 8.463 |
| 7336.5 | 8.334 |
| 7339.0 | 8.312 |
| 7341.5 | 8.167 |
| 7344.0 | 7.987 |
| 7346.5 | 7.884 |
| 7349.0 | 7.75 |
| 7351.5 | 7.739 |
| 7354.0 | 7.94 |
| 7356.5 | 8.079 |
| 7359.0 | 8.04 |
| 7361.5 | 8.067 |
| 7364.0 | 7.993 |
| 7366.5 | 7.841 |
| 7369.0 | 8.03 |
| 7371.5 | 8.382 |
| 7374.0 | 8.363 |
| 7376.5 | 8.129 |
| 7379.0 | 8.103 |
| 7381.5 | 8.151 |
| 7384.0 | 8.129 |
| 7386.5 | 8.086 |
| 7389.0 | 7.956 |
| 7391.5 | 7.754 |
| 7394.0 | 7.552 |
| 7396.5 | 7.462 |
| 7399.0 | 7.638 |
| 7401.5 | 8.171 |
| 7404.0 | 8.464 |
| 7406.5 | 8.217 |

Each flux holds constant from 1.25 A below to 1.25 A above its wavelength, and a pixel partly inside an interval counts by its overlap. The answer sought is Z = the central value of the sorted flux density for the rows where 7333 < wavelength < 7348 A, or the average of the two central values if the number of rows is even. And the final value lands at 8.24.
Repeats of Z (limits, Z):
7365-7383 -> 8.13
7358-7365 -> 8.04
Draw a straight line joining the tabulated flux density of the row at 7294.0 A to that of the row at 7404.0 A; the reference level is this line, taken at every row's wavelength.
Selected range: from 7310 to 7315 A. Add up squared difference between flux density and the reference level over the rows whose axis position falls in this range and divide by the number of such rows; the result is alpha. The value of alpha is 0.32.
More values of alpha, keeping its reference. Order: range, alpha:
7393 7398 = 0.91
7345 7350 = 0.38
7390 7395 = 0.66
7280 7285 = 0.06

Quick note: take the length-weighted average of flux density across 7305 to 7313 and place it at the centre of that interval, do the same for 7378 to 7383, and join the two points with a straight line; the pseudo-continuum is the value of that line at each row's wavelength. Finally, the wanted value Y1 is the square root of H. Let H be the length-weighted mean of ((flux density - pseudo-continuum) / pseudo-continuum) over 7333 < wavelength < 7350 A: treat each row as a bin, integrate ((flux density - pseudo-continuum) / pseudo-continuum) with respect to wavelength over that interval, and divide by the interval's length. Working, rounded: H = 0.010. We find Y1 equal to 0.10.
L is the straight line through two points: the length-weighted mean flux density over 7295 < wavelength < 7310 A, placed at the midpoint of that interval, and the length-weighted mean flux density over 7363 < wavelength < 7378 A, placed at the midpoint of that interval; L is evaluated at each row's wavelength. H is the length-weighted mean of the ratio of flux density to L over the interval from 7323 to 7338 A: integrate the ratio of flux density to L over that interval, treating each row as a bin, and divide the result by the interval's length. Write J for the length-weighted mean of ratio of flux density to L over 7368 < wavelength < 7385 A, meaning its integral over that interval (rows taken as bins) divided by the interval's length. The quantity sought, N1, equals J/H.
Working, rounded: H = 1.035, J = 1.007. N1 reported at 0.97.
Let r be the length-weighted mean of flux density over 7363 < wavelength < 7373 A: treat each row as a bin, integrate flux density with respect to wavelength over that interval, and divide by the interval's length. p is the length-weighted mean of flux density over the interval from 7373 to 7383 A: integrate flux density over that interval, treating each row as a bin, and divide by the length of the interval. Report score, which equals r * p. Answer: 66.0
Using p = 8.18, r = 8.07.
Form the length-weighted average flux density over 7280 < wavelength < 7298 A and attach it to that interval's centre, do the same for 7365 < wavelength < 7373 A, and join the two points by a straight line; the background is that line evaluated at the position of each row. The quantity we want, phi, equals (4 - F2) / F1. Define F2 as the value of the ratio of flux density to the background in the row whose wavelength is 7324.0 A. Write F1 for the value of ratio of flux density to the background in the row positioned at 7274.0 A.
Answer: 3.27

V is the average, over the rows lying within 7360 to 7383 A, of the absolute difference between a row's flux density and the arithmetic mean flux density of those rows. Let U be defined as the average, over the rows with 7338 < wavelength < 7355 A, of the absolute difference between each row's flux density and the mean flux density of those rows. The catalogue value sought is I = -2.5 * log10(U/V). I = -0.3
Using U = 0.16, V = 0.123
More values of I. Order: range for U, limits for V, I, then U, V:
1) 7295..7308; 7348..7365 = 0.6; 0.06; 0.115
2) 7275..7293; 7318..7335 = -0.4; 0.23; 0.167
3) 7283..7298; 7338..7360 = 0.0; 0.14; 0.143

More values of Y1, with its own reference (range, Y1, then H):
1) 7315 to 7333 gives 0.14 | 0.019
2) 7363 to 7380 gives 0.04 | 0.001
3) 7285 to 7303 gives 0.20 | 0.042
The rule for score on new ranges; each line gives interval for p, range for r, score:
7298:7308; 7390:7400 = 61.1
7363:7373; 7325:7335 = 67.7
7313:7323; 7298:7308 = 63.5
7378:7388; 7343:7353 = 63.6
